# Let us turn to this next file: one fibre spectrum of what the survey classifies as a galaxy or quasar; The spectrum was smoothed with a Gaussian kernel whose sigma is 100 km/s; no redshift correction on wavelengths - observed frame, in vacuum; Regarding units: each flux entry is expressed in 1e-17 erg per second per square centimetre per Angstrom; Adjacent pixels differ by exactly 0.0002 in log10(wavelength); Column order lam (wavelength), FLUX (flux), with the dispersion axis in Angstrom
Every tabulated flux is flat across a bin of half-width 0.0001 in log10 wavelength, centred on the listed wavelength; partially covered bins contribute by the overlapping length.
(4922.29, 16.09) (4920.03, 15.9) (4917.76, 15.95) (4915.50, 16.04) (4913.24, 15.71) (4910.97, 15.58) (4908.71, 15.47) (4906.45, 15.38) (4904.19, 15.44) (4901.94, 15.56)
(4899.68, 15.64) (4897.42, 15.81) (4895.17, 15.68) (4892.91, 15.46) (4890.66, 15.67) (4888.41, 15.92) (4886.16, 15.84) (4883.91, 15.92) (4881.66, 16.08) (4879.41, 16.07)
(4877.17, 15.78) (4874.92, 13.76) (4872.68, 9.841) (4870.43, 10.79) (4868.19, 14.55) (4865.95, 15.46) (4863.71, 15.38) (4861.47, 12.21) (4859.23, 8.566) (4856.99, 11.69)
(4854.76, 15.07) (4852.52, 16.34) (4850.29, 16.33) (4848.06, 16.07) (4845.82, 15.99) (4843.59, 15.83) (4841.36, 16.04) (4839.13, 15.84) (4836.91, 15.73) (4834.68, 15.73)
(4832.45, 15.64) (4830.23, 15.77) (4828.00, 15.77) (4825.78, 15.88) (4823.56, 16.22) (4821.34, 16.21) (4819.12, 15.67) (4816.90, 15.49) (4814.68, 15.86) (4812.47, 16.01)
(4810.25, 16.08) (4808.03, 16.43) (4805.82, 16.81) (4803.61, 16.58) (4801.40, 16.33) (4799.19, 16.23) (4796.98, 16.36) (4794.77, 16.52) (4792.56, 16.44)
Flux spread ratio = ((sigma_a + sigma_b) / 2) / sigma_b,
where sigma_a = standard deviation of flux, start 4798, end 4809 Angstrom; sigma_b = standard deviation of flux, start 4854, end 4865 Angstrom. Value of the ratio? 0.5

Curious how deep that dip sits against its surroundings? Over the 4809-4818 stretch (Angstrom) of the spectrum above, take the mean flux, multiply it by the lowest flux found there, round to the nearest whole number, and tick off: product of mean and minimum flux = 246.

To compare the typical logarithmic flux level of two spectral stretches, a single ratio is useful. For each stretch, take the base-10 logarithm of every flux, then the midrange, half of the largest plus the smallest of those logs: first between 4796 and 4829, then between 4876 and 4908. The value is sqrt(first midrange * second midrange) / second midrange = 1.00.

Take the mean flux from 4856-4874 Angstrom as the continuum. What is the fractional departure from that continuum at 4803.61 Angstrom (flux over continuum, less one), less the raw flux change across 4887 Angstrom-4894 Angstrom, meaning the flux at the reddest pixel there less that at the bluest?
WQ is 0.8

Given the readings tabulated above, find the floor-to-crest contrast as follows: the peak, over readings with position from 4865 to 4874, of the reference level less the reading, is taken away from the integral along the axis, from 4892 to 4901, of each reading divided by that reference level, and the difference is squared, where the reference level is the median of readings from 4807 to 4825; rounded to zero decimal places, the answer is 7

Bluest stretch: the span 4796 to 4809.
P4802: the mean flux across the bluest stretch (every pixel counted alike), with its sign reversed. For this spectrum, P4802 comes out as -16.5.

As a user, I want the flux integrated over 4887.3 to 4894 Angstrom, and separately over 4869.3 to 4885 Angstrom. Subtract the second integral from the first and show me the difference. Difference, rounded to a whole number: -115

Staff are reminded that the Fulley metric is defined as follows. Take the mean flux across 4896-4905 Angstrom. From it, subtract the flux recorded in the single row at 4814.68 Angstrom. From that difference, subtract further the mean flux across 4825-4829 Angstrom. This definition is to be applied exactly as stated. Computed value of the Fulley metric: -16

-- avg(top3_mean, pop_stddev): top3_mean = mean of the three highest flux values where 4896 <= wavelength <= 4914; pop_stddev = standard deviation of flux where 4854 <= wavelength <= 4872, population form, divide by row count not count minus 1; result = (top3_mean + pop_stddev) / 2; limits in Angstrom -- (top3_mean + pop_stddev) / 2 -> 9.05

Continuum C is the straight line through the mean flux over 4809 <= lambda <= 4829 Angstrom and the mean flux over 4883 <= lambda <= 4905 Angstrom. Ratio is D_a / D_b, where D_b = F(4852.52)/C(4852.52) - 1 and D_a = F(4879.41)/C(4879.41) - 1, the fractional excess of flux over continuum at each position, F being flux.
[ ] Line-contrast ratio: 0.6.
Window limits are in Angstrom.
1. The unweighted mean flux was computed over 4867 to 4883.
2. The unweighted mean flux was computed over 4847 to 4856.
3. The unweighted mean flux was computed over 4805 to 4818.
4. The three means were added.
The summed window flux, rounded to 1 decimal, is 45.9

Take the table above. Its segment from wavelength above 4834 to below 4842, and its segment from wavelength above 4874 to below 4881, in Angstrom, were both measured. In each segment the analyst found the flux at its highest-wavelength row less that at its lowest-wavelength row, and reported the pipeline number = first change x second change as 0.72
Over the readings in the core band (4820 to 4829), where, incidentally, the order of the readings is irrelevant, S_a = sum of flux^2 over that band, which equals 1027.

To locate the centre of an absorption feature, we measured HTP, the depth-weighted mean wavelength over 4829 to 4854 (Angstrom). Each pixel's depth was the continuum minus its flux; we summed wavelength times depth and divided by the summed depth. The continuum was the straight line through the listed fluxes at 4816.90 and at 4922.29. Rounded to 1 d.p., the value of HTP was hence 4845.1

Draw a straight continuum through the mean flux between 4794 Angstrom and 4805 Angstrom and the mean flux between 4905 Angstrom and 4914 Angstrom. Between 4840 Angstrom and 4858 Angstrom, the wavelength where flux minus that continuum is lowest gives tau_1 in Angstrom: 4856.99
